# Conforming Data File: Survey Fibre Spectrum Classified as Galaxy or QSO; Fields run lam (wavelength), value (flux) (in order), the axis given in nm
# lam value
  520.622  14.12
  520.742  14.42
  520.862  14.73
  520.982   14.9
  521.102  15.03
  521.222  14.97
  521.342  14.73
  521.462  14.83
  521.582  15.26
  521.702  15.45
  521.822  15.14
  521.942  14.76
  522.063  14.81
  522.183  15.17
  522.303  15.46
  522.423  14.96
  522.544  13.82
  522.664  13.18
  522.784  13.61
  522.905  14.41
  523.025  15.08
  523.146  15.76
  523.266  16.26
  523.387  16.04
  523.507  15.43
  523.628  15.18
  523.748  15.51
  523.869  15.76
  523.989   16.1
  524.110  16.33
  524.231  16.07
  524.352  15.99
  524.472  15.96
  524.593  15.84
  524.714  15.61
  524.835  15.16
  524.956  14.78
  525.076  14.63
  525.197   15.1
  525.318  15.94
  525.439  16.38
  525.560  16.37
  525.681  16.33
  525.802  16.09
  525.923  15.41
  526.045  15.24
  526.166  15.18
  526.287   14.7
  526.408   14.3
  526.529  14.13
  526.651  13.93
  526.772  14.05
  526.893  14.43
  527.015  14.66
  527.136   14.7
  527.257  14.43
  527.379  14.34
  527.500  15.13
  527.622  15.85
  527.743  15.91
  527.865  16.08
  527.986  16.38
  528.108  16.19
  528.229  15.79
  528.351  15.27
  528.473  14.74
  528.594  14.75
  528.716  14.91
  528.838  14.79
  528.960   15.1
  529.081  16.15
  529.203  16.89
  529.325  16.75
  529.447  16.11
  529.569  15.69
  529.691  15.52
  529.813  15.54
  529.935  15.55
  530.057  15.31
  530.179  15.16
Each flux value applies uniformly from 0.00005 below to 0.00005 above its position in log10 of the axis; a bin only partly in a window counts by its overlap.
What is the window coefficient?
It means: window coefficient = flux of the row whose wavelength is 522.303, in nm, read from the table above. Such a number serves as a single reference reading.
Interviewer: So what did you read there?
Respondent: 15.46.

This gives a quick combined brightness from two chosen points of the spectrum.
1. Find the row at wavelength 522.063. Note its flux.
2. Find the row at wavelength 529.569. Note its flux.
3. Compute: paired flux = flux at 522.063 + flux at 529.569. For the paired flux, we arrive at 30.5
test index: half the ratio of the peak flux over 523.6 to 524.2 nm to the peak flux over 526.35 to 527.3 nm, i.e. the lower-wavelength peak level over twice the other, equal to 0.555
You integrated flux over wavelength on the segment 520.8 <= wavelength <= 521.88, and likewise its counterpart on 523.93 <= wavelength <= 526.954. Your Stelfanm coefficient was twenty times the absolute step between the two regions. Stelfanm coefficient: 605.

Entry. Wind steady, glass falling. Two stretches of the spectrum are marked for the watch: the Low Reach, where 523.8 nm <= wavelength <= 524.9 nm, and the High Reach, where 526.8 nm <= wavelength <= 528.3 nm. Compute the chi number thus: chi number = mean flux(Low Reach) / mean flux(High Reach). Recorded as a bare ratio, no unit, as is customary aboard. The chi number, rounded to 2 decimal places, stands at 1.04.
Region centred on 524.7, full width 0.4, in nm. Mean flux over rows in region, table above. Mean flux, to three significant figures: 15.5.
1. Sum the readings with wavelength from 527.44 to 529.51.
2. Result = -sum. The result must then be -267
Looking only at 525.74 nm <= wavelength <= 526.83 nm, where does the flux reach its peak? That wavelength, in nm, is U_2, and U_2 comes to 525.802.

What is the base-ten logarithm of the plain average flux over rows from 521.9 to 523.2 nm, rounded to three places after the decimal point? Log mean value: 1.165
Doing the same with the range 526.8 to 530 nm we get 1.189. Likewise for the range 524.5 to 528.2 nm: 1.183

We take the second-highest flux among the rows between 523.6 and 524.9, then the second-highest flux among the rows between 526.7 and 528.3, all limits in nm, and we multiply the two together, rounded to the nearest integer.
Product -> 261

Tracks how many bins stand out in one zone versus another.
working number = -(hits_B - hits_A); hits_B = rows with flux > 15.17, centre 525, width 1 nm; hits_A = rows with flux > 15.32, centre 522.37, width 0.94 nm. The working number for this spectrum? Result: -3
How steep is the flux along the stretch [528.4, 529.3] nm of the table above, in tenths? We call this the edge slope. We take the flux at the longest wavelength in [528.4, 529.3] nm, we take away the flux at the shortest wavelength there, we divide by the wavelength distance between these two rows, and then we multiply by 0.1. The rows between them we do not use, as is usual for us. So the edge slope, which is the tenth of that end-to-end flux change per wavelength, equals 0.29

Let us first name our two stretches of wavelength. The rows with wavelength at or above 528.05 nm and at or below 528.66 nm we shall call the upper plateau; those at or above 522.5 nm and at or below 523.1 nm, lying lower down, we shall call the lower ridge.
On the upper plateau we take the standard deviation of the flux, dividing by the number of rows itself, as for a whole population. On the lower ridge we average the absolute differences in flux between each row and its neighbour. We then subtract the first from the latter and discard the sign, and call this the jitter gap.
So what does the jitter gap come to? 0.1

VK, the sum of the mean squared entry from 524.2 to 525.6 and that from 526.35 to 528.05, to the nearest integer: 467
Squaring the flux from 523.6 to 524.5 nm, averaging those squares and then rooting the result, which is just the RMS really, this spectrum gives 15.9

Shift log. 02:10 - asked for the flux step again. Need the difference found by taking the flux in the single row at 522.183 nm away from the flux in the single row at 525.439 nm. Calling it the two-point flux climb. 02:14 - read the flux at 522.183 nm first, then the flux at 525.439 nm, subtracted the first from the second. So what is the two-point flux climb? 1.2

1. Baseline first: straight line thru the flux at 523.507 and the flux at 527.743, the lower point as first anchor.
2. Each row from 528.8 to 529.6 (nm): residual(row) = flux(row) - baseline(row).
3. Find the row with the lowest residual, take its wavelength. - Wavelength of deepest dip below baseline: 528.838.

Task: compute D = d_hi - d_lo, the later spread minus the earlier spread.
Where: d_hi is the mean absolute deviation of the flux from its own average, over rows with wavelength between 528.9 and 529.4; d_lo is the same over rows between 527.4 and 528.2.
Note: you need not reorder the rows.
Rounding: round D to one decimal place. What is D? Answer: 0.3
